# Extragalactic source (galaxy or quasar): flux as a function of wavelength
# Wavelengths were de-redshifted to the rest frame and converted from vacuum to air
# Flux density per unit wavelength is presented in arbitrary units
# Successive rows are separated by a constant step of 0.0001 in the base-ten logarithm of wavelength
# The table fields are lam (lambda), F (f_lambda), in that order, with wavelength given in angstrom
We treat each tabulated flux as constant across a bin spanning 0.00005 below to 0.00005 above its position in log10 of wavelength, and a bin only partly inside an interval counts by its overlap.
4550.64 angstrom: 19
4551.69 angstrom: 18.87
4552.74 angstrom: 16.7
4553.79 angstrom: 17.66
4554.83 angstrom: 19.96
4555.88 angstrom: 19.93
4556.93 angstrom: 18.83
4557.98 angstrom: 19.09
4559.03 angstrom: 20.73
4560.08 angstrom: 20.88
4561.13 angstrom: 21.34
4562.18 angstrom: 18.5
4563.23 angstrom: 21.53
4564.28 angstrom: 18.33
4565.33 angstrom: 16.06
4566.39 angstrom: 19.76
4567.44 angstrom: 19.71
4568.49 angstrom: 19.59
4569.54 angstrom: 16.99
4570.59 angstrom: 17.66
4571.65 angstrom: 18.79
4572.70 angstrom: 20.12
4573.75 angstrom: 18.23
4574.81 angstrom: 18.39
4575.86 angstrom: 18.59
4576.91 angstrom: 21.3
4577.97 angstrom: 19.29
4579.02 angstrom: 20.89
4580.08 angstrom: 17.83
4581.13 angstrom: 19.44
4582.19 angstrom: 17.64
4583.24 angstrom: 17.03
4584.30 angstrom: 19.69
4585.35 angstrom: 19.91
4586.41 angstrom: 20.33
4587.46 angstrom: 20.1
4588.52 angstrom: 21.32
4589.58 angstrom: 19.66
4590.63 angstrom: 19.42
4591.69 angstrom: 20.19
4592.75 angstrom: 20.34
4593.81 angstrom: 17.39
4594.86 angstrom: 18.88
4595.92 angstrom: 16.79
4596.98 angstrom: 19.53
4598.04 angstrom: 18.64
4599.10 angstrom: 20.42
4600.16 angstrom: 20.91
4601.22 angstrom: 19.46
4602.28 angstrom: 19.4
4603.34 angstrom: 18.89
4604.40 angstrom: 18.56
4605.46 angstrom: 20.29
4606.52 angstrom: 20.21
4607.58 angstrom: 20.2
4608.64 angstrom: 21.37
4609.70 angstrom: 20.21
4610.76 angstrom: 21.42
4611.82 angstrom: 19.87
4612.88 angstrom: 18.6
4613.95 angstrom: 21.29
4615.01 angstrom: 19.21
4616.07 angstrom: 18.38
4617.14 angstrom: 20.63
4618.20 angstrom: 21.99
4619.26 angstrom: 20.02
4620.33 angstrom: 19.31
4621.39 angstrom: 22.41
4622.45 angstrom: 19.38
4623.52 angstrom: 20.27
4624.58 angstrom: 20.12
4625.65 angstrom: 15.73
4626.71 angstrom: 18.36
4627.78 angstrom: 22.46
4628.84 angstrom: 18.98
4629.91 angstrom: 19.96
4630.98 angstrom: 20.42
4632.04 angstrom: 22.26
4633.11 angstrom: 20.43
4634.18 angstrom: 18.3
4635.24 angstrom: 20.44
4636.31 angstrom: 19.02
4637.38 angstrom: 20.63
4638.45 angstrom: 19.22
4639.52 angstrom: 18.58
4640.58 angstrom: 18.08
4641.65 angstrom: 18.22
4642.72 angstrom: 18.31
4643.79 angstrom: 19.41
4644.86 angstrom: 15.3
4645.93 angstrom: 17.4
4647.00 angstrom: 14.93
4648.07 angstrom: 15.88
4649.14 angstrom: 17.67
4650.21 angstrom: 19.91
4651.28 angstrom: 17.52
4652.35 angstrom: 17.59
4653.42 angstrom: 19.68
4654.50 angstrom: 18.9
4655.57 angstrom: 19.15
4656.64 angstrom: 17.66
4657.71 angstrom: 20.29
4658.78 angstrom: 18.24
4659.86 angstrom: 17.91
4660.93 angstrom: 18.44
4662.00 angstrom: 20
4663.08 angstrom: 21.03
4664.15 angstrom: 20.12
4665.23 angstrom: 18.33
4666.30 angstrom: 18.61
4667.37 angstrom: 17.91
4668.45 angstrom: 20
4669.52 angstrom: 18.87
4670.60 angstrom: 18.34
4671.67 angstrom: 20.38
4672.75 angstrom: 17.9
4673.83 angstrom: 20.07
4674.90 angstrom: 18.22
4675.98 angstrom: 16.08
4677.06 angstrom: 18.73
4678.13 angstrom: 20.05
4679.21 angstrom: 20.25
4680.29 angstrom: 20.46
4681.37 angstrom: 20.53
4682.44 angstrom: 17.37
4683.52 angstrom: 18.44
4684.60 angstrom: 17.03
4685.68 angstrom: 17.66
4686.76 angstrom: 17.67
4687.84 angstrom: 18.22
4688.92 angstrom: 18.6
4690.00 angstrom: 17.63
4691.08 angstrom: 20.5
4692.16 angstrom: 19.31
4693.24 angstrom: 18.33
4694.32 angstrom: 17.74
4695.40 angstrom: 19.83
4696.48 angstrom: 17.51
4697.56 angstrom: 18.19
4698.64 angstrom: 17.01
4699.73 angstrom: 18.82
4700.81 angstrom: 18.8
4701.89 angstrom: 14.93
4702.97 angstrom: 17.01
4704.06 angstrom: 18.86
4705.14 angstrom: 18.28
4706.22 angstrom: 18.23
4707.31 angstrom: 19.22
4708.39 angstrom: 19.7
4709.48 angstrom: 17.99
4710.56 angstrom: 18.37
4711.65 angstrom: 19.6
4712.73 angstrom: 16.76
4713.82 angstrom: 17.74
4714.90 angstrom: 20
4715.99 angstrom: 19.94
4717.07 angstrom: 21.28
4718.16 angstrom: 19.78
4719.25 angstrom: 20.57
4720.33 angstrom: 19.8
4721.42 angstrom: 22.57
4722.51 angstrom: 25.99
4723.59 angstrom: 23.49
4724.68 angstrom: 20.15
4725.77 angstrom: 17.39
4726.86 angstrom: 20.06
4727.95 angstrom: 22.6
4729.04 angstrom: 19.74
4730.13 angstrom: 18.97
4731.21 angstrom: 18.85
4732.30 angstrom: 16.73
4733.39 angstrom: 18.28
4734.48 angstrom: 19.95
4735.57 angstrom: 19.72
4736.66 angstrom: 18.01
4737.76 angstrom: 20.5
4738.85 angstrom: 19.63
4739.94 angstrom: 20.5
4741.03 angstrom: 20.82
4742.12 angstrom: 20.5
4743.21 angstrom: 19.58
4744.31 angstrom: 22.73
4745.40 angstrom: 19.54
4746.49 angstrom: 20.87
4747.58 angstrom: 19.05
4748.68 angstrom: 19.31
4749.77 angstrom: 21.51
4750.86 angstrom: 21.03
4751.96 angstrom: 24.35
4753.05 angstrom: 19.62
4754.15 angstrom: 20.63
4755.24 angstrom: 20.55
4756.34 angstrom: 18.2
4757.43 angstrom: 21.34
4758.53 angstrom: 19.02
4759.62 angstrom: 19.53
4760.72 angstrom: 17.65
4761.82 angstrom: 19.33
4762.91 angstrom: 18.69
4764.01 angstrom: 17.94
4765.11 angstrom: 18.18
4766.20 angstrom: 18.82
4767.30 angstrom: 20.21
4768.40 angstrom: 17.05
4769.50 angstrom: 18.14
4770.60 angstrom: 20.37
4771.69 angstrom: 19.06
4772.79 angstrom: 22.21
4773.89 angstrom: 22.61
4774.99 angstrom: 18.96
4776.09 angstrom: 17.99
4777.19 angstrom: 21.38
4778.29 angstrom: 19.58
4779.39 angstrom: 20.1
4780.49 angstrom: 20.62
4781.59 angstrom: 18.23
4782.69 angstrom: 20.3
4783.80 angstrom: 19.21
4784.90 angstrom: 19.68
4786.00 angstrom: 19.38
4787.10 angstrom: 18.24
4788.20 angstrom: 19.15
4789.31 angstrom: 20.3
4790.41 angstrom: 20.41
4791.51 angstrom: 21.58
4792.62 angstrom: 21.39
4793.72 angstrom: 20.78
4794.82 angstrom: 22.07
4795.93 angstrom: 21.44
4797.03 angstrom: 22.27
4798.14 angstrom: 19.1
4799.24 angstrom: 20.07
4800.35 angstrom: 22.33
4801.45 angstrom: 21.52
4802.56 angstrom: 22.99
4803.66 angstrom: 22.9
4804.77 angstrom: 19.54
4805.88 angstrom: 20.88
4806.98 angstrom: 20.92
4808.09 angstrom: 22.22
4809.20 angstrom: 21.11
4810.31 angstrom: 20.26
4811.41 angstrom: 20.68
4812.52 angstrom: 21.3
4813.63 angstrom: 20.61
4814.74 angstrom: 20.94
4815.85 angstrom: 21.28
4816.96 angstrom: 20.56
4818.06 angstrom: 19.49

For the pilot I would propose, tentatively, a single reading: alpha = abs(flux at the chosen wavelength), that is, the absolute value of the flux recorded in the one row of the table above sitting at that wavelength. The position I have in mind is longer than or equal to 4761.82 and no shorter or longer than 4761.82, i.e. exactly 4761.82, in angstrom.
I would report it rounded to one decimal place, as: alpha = 19.3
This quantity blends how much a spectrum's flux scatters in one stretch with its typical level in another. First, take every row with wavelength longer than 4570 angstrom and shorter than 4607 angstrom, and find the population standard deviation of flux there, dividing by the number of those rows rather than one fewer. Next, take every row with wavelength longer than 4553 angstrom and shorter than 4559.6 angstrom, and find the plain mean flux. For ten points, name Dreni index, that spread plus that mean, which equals 20.5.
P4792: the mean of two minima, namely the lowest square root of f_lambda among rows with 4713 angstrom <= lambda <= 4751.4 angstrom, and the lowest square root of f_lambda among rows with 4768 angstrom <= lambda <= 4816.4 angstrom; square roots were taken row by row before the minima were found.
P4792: 4.11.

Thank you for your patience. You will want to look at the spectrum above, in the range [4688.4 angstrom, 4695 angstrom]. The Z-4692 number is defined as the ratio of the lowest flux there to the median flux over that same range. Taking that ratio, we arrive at 0.95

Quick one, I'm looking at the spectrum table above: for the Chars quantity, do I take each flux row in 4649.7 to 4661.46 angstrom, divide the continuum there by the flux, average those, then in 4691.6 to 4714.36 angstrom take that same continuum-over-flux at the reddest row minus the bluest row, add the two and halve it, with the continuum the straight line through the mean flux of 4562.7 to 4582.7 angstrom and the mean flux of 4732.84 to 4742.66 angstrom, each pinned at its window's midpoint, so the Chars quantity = 0.57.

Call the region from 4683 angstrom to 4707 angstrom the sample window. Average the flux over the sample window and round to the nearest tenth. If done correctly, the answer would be 18.1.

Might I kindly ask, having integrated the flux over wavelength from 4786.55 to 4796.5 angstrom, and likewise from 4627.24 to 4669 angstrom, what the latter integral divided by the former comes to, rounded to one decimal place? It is 3.9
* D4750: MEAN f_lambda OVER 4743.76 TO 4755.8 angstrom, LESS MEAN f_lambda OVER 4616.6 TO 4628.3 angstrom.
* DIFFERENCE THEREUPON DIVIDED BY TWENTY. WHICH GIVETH 0.039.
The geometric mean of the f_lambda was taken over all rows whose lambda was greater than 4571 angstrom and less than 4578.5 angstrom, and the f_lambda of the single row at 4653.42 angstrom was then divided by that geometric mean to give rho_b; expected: 1.02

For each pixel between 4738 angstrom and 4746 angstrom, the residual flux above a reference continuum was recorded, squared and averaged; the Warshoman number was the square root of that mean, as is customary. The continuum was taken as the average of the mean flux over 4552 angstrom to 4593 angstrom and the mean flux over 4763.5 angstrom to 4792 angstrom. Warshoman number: 1.47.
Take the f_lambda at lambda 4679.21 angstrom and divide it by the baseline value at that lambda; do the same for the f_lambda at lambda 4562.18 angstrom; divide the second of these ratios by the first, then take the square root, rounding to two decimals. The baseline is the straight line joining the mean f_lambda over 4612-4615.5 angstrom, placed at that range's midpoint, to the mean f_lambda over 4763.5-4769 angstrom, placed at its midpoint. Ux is 0.93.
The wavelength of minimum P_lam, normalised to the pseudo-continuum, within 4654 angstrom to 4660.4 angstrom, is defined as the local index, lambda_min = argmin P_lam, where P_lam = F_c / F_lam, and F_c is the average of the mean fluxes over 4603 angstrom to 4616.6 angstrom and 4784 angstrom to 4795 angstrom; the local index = 4657.71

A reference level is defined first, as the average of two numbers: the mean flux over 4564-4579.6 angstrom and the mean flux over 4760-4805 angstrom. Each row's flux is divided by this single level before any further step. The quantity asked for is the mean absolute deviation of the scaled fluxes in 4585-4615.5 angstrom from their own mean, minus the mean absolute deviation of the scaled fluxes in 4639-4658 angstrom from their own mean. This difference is -0.0148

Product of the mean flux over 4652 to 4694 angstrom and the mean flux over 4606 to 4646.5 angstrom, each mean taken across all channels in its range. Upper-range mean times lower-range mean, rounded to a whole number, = 370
